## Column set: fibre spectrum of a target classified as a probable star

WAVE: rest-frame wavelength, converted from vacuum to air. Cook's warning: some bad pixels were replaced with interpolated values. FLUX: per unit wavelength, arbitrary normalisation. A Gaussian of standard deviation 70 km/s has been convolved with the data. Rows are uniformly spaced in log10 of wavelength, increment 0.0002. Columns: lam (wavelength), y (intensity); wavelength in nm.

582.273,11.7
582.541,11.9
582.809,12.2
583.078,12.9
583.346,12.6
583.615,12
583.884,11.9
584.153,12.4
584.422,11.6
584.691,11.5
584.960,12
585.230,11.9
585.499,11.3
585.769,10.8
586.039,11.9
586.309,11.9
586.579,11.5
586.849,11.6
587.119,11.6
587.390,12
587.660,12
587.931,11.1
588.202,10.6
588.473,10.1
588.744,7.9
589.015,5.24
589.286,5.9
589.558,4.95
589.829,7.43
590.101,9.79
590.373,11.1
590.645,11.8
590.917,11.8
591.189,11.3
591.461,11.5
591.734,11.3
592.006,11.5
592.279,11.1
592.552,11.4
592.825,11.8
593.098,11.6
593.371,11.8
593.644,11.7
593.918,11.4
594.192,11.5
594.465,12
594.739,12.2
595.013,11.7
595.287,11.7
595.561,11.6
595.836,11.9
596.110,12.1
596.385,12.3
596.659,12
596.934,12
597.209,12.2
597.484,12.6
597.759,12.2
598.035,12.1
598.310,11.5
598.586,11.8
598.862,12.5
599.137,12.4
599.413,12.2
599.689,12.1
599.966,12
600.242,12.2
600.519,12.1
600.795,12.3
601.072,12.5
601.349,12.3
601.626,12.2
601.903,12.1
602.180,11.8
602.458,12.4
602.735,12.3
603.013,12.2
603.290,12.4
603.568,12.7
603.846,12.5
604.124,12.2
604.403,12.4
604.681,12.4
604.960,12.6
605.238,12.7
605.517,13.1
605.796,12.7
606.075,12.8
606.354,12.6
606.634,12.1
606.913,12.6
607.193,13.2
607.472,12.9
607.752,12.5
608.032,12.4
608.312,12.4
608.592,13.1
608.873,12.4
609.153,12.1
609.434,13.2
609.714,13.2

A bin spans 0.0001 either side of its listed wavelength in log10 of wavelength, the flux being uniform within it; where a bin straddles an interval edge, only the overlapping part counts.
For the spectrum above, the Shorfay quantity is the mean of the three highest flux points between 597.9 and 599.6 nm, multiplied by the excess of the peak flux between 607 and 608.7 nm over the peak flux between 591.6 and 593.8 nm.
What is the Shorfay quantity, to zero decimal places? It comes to 17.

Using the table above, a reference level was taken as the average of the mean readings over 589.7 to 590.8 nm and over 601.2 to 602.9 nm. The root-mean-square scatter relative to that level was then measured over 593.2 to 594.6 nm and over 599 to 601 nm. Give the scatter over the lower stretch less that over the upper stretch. -0.47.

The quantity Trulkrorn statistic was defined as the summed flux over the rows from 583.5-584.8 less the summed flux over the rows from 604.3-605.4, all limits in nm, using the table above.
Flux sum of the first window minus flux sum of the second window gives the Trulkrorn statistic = 9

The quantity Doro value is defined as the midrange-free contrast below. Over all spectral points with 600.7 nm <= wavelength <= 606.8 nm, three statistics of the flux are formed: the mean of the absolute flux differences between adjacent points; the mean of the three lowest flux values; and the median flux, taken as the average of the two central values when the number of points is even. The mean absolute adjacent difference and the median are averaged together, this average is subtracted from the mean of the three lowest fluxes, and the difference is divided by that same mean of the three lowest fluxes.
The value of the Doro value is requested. 0.474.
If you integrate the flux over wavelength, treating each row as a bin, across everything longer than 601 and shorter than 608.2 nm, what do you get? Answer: 90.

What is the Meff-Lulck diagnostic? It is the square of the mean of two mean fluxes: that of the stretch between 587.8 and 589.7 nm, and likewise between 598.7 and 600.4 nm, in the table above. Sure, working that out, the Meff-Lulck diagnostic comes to 102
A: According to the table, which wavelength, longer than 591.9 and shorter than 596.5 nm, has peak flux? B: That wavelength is 596.385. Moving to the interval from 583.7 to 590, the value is 584.153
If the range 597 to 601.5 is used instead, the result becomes 597.484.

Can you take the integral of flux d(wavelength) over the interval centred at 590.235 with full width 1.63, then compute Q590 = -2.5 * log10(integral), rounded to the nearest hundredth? -2.97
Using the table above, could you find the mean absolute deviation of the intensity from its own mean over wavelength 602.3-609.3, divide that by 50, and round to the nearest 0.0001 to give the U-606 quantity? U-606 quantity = 0.0048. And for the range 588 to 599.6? 0.0251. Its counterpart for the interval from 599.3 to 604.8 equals 0.0031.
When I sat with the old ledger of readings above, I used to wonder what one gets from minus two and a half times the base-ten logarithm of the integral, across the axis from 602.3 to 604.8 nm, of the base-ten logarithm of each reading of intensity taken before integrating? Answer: -1.09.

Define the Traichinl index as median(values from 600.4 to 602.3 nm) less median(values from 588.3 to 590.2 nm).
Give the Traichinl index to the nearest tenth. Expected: 4.8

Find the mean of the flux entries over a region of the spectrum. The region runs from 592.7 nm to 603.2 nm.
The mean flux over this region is 12.0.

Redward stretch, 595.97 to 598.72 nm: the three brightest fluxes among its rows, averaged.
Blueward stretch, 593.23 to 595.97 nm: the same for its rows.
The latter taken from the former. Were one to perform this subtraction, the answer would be 0.33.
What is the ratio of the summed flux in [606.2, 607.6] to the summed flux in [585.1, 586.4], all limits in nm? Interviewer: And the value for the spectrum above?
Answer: 1.10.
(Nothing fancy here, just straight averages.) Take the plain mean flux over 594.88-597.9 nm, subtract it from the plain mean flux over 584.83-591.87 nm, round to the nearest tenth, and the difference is -1.6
